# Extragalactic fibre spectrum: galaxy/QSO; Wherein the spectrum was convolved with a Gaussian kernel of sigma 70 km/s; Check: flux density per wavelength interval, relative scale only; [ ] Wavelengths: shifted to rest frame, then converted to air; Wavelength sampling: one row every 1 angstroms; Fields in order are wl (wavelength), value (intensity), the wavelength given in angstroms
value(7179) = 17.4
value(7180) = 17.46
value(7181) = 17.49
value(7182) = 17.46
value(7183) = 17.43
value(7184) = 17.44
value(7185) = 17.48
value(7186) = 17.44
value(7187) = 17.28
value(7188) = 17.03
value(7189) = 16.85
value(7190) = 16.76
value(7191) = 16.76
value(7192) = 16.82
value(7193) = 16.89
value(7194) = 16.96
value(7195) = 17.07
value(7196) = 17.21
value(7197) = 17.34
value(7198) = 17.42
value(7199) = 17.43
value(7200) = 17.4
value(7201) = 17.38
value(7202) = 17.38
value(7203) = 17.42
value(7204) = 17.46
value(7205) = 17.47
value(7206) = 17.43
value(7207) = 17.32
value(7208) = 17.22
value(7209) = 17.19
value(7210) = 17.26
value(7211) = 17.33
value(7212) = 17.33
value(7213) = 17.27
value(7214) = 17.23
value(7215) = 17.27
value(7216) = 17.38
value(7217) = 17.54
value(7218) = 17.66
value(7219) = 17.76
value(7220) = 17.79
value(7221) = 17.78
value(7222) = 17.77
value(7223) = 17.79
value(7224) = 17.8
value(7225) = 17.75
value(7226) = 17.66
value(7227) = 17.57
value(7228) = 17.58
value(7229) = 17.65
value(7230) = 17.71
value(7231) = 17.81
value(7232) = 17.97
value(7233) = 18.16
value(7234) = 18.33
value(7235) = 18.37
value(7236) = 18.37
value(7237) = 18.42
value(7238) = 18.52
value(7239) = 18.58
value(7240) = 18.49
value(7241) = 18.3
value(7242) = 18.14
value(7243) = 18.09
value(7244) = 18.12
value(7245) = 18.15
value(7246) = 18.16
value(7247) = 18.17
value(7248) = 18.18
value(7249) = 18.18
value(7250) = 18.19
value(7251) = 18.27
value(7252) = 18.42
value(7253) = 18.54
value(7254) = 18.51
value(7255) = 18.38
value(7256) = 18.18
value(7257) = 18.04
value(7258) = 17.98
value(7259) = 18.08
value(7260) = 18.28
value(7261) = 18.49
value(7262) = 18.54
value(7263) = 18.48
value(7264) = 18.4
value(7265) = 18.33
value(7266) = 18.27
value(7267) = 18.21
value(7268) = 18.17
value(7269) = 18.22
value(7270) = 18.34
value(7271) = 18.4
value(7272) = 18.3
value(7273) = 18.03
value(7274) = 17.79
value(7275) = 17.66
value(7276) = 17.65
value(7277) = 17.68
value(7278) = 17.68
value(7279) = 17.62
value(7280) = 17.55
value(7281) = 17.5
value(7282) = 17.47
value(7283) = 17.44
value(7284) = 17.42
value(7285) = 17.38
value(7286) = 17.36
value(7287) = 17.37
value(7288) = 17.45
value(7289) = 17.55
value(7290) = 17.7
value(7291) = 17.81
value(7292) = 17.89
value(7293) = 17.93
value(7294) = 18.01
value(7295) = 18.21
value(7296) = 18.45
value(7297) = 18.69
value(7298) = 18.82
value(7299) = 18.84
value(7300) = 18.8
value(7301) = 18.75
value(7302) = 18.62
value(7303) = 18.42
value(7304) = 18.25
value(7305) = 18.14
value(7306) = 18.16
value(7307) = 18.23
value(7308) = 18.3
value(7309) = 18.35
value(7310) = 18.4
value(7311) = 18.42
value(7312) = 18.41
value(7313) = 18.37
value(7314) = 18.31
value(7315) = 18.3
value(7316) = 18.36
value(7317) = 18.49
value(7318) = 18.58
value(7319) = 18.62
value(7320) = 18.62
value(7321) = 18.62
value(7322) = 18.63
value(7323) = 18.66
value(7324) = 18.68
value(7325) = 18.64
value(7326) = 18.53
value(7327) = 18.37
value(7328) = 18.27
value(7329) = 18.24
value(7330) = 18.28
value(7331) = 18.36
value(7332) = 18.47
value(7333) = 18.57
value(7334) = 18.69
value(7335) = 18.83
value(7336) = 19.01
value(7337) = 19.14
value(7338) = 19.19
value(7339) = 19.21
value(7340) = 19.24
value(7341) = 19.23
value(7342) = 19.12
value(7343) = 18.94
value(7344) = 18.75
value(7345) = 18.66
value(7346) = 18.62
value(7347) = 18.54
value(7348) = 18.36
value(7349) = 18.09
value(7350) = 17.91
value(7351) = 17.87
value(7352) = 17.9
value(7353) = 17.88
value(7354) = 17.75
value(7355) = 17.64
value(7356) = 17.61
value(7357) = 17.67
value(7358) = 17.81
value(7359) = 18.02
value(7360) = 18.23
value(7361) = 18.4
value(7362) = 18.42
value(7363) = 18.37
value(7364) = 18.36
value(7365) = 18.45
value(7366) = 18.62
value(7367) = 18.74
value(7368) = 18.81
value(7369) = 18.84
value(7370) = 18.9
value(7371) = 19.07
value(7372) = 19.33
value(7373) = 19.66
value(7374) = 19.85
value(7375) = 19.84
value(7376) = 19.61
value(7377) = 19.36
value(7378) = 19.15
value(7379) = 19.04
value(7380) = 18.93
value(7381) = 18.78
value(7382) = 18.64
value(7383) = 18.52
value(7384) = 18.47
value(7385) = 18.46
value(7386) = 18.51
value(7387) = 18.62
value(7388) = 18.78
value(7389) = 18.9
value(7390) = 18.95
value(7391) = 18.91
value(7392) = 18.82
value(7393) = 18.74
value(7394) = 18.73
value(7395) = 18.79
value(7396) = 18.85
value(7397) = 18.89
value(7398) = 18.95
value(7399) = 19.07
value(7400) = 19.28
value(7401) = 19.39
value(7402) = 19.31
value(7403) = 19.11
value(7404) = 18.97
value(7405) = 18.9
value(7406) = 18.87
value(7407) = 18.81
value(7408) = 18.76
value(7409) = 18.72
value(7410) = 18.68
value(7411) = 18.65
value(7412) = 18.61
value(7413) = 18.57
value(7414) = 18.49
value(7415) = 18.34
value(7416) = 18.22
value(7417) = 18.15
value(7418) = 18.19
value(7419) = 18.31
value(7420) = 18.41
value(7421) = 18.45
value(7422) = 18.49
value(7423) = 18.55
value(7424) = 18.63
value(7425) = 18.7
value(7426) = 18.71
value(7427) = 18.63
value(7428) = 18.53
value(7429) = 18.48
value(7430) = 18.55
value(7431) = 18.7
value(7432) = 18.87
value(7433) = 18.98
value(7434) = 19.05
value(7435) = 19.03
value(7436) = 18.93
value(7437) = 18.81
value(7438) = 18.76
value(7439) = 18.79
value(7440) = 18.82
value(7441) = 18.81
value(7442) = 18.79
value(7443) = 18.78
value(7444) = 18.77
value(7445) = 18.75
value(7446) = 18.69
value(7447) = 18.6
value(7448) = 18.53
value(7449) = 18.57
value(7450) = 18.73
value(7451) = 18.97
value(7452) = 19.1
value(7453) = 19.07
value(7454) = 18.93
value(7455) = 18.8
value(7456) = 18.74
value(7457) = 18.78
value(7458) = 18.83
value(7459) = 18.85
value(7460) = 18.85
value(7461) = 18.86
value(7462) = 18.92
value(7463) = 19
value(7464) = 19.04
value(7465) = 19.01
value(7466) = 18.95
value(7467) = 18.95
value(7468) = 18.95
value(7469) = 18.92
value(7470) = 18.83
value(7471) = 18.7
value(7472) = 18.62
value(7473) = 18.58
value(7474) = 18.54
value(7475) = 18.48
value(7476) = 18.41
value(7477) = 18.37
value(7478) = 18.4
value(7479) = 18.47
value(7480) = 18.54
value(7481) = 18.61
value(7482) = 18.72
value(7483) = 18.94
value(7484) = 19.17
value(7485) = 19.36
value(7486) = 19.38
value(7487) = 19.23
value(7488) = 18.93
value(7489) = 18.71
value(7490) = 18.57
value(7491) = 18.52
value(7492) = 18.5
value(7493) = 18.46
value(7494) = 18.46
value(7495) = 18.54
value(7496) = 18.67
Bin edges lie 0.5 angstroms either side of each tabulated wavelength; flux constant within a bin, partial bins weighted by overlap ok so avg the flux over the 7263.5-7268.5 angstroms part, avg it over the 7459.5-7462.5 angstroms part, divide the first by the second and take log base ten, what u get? -0.014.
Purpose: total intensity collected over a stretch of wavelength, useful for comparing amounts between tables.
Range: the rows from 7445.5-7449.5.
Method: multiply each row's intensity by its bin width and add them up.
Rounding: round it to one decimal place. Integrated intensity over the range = 74.4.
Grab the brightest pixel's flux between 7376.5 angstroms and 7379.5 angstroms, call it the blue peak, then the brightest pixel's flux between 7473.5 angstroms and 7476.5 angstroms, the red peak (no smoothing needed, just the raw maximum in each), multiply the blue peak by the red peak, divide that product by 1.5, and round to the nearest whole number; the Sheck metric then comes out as 239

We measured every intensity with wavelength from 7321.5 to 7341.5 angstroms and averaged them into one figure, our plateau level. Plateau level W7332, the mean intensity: 18.7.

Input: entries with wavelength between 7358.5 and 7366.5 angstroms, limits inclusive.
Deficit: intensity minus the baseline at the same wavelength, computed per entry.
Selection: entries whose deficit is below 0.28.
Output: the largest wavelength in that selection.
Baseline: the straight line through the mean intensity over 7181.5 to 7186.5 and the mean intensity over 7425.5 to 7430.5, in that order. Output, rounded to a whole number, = 7365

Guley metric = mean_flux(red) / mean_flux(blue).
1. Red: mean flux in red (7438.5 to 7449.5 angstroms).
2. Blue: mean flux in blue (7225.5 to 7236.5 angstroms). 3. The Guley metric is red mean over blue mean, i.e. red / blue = 1.04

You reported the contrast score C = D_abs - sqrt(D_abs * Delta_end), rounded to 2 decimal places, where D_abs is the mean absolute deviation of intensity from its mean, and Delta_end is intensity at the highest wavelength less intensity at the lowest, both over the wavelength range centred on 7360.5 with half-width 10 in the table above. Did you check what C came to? -0.25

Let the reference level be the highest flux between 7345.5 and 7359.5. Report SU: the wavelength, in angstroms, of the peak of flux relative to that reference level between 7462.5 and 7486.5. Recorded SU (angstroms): 7486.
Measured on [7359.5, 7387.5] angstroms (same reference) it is 7374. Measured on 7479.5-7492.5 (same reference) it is 7486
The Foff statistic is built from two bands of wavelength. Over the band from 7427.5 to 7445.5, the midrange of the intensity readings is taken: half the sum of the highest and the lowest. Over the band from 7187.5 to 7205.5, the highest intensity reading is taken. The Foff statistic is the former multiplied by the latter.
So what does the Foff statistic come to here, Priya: 328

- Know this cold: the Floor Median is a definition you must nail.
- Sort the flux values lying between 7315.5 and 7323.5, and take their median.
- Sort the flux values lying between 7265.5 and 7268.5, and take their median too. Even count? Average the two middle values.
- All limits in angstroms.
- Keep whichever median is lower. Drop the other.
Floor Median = 18.2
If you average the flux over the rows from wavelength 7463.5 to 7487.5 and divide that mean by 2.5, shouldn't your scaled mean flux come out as 7.52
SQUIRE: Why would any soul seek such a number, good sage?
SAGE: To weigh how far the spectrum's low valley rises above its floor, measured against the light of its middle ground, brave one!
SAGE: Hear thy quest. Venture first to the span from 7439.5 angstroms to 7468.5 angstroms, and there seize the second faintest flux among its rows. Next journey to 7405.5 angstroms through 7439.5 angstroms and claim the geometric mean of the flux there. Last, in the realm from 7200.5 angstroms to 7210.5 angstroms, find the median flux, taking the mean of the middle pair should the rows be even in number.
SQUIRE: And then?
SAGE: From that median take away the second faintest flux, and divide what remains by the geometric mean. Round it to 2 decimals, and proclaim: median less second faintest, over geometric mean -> -0.06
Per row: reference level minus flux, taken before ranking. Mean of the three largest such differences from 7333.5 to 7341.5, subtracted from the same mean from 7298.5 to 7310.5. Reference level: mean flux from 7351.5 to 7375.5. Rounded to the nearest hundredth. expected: 0.67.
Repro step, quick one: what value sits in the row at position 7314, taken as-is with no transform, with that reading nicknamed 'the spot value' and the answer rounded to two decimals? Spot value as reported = 18.31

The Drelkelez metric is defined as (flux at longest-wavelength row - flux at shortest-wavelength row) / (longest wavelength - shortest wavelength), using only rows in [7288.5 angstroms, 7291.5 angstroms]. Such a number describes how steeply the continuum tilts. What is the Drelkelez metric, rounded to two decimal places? 0.13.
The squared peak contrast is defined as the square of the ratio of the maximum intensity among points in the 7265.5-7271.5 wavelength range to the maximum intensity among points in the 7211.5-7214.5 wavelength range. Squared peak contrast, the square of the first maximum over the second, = 1.13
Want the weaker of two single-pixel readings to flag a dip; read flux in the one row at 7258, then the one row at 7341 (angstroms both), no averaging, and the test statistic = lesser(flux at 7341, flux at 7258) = 18.0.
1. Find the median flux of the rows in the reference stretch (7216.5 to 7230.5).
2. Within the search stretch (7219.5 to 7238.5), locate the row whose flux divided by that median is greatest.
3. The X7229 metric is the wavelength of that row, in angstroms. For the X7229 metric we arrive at 7238 angstroms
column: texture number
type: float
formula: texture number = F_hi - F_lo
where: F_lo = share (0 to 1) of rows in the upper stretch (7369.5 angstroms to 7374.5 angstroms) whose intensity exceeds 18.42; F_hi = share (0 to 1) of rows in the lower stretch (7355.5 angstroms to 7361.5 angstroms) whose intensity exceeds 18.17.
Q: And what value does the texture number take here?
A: -0.67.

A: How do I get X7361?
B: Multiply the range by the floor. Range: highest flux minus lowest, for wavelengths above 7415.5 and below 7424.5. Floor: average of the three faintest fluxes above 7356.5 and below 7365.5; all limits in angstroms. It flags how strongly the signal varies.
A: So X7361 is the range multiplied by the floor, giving 8.6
